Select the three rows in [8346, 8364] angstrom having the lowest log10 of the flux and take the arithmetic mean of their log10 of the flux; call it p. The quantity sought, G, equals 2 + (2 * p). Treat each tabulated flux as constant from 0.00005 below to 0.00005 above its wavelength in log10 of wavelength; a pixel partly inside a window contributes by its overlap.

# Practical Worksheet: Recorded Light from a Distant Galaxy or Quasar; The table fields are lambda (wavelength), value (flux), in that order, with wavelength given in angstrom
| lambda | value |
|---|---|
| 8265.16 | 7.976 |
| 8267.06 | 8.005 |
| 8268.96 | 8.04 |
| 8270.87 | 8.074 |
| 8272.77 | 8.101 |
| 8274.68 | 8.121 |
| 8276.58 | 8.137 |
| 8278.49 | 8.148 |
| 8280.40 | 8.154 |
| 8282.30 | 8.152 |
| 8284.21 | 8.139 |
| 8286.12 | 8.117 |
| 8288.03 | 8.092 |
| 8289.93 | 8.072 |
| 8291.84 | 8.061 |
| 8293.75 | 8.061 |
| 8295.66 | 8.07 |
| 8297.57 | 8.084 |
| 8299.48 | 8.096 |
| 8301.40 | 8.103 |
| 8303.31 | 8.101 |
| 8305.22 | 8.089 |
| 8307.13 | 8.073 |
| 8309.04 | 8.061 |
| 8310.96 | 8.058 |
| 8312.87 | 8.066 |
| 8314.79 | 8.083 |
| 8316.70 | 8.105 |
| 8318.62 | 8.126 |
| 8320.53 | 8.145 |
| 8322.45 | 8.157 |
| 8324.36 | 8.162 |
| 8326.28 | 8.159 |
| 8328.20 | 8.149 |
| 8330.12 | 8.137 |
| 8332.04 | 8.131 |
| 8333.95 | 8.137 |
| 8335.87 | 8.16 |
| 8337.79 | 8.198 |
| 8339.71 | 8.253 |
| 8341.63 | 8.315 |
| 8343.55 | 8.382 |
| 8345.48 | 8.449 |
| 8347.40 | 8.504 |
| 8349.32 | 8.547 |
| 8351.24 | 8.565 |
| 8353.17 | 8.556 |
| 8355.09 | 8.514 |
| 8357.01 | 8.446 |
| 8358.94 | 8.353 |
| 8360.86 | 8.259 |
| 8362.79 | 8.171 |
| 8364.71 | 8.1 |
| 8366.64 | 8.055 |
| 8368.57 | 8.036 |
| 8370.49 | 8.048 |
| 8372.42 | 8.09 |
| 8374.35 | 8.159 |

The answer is 3.83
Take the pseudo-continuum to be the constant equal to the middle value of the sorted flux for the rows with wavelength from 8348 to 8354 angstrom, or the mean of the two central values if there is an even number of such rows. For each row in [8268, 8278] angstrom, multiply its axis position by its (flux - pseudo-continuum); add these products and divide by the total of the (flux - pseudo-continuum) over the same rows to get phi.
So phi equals 8272.6 angstrom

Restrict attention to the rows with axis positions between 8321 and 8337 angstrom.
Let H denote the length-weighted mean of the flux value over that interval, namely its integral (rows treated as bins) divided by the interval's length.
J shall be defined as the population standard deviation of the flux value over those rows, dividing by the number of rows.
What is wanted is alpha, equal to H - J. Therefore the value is 8.14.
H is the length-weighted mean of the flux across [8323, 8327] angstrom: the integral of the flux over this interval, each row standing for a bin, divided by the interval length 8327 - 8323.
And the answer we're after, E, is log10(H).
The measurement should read 0.912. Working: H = 8.17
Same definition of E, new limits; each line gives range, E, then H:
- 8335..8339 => 0.913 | 8.18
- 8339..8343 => 0.919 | 8.30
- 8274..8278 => 0.910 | 8.13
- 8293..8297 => 0.907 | 8.07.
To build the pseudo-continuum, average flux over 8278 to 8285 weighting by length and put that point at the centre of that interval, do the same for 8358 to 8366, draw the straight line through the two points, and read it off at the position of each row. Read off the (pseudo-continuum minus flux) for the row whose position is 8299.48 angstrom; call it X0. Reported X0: 0.07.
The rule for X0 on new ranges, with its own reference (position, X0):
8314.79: 0.09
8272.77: 0.04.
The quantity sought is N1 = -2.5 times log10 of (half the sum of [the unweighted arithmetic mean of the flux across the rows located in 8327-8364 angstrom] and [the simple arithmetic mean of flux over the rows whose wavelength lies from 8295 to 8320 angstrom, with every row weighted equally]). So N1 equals -2.29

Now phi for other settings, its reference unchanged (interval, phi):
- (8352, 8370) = 8364.2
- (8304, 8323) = 8313.5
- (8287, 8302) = 8294.6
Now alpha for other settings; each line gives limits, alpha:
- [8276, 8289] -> 8.11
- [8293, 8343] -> 8.07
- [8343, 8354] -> 8.43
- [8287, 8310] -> 8.07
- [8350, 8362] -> 8.33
